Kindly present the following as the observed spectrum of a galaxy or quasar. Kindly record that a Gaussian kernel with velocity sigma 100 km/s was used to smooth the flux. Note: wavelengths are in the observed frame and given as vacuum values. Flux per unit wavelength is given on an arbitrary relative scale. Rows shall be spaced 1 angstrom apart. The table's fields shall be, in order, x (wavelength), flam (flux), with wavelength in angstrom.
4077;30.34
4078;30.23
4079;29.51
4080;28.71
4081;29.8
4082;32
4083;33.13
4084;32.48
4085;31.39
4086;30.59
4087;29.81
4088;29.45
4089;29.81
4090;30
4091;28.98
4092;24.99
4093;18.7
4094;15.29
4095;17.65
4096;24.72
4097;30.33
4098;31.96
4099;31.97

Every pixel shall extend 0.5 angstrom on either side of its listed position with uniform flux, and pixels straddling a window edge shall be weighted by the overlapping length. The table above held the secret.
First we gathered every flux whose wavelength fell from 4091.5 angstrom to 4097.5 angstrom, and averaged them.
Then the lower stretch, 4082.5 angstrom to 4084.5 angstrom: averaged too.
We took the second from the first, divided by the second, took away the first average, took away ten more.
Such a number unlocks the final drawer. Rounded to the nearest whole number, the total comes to -32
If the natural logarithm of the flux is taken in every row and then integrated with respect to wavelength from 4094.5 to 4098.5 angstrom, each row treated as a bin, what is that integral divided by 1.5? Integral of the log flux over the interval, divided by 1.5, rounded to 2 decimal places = 8.64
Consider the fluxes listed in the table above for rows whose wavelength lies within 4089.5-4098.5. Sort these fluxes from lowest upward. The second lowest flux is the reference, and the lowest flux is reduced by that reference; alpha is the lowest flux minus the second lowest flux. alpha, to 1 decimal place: -2.4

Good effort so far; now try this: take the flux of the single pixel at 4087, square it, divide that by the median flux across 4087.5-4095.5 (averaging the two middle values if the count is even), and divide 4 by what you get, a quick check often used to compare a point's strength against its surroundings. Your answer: 0.121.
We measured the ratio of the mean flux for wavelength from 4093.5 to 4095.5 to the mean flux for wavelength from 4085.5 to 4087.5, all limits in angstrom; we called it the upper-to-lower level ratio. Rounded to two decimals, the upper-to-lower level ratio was 0.55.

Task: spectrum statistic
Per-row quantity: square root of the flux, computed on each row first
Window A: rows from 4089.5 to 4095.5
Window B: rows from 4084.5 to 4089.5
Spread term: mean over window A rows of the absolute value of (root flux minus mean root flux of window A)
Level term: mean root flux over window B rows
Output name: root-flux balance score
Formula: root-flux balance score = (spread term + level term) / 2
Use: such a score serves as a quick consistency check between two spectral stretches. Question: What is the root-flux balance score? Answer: 3.03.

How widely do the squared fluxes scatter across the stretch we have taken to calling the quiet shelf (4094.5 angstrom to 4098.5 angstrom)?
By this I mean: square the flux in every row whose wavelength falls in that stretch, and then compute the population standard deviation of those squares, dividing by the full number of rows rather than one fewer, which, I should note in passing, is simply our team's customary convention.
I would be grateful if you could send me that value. 278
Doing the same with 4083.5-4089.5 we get 66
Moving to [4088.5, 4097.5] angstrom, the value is 259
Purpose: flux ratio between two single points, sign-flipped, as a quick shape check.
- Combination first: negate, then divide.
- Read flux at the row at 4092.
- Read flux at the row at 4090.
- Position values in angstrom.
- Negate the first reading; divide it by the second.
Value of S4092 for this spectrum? -0.83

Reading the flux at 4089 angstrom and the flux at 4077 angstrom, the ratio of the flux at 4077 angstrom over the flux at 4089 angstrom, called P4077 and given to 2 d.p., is 1.02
